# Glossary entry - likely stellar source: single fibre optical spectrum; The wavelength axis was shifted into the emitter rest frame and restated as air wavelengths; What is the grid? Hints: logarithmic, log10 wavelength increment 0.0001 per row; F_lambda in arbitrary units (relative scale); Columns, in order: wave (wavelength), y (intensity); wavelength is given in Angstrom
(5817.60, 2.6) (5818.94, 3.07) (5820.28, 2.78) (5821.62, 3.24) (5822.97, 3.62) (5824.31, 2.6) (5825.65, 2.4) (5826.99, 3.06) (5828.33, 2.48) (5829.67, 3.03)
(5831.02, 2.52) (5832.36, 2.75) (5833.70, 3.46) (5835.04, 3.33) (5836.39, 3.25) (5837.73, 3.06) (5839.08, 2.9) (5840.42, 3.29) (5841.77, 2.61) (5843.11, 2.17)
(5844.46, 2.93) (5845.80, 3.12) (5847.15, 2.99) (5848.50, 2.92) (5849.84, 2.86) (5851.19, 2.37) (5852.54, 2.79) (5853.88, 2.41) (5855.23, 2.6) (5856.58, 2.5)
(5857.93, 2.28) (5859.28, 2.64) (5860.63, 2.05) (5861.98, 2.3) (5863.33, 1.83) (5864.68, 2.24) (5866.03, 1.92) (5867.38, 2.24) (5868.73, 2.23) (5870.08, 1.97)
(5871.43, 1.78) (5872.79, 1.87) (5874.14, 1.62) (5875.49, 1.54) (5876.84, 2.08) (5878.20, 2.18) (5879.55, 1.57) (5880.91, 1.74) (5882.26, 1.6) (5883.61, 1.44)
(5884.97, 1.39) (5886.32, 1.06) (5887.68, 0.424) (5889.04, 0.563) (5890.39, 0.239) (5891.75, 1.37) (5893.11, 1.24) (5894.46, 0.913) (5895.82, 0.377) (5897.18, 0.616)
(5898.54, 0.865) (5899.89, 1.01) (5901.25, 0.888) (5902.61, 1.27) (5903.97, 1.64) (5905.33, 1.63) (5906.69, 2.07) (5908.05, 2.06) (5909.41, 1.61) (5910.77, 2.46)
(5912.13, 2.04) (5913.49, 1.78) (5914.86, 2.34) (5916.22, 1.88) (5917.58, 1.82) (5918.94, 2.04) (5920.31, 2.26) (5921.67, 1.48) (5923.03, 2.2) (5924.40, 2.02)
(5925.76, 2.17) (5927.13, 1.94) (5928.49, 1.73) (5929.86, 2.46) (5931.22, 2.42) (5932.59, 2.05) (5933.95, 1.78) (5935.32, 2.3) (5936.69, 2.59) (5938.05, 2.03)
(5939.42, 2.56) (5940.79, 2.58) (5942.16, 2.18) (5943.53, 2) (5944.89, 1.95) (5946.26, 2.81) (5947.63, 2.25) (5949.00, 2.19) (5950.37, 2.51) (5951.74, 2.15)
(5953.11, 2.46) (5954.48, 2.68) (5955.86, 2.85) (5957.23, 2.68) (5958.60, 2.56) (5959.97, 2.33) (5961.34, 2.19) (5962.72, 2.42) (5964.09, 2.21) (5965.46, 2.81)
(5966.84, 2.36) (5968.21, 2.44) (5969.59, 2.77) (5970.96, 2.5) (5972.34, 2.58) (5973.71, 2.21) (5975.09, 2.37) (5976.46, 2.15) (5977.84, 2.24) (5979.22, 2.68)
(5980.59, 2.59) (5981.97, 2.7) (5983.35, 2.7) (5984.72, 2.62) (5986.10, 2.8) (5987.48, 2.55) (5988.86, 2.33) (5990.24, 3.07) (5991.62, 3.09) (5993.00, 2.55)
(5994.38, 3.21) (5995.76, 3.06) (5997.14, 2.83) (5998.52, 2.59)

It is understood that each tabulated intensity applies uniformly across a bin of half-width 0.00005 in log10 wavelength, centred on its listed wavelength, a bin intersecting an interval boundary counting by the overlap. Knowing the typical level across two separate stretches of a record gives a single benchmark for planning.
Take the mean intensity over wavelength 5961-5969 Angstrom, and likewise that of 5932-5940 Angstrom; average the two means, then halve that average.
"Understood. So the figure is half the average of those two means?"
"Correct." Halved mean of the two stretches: 1.16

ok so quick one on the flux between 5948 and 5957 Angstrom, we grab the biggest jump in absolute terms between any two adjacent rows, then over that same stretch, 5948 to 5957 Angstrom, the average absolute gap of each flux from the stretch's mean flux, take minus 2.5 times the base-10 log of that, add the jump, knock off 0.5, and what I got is 1.57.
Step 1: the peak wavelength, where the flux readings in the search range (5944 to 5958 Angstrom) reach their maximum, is 5955.86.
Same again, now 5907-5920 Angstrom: 5910.77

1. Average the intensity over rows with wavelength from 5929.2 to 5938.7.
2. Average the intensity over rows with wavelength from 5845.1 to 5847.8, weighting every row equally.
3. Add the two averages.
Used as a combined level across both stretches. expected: 5.3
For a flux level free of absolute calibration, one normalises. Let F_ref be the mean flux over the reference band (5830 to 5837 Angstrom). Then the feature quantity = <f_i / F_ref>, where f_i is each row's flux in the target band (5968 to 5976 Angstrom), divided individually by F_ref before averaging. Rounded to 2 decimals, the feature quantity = 0.81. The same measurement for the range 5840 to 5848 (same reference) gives 0.93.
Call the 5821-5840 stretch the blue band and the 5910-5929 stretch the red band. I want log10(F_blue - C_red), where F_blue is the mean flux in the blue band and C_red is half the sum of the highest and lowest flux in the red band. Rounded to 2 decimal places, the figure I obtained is 0.00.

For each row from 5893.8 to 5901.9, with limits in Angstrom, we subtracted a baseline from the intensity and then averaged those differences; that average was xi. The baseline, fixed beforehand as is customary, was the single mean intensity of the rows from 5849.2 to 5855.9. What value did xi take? -1.83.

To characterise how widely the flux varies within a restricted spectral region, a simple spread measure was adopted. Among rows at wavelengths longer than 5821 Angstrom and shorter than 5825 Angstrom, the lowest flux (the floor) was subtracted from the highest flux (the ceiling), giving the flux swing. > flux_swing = 1.0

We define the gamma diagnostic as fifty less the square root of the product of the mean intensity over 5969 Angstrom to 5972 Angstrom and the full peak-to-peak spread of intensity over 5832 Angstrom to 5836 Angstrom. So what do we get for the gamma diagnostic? 48.6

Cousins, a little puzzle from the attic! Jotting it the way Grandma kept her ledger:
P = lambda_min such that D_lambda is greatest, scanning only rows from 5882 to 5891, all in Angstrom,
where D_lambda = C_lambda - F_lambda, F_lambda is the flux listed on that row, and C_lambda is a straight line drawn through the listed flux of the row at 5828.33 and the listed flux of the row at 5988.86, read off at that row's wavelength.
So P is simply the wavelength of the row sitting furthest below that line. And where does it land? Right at 5890.39 Angstrom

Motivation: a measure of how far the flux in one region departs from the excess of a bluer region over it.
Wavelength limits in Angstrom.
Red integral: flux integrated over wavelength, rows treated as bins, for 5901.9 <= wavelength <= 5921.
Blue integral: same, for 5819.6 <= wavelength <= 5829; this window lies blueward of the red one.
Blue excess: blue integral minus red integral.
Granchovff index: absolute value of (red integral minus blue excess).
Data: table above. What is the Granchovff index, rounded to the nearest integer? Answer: 46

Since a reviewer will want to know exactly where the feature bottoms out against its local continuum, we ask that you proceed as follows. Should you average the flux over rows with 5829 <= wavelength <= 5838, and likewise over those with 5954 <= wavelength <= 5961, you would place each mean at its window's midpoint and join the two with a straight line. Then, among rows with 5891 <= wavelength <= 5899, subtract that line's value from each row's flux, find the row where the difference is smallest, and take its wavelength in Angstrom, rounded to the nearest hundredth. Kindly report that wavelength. 5895.82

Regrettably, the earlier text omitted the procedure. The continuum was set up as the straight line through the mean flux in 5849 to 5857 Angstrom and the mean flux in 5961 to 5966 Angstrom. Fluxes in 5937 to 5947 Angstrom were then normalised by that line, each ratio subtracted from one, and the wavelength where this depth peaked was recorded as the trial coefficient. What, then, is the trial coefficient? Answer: 5944.89 Angstrom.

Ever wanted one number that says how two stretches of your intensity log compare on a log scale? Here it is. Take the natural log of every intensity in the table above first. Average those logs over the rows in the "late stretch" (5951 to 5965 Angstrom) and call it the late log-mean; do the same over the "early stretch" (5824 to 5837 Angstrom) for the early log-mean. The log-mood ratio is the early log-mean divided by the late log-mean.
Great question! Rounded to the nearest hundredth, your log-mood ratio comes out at 1.18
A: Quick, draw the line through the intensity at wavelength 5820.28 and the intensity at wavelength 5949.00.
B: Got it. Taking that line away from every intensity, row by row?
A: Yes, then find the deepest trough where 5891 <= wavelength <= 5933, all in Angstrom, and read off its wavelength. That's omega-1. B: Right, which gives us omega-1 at 5895.82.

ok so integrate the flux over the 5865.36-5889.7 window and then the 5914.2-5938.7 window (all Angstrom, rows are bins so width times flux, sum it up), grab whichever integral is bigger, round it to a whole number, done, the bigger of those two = 51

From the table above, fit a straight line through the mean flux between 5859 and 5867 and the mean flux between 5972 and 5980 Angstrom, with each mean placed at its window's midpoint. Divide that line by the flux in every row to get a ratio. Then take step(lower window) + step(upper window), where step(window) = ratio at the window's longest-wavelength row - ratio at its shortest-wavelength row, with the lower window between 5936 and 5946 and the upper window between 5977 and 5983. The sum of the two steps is 0.12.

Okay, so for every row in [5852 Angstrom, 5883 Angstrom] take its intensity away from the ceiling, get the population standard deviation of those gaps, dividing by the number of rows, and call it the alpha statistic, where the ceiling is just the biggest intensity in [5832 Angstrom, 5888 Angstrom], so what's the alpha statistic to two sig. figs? 0.35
